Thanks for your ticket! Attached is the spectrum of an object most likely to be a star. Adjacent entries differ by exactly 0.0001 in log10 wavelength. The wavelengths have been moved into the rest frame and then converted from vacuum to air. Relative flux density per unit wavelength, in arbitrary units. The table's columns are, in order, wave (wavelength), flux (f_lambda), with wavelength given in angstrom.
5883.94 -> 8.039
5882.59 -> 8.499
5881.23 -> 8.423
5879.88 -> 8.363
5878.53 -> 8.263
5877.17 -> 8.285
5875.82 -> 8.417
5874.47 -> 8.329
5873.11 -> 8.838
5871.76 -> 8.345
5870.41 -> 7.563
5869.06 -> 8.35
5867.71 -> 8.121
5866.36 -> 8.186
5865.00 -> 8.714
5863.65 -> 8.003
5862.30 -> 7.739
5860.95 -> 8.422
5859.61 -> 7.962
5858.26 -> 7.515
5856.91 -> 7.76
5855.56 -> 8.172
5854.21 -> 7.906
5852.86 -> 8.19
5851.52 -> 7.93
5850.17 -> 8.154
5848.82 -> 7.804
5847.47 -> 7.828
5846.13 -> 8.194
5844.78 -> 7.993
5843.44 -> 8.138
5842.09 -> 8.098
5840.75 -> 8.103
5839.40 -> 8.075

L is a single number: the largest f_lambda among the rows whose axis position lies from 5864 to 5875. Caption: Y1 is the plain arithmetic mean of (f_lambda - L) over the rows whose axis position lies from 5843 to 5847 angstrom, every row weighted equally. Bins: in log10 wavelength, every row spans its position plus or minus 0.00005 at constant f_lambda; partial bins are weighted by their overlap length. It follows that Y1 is -0.73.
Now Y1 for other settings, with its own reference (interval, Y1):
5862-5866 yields -0.69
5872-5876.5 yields -0.31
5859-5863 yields -0.80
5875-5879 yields -0.52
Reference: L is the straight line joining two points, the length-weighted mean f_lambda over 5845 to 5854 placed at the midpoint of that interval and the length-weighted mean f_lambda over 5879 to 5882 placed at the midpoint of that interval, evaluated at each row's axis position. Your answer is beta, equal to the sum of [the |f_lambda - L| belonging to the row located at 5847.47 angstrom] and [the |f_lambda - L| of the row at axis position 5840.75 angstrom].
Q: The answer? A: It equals 0.36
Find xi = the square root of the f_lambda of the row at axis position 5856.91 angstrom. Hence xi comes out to 2.79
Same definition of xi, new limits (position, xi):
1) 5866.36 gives 2.86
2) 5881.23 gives 2.90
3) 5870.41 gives 2.75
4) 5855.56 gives 2.86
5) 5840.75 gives 2.85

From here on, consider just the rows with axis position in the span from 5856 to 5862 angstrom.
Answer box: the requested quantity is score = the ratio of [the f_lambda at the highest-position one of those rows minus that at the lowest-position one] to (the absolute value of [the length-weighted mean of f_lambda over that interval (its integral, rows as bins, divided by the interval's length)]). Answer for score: 0.084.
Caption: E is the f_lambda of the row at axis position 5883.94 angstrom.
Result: 8.039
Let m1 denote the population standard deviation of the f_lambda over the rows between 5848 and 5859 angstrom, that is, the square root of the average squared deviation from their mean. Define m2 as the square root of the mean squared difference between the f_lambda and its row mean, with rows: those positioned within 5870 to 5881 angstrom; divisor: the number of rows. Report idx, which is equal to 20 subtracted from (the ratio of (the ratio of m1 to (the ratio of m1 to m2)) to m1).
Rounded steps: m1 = 0.22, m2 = 0.327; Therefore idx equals -18.5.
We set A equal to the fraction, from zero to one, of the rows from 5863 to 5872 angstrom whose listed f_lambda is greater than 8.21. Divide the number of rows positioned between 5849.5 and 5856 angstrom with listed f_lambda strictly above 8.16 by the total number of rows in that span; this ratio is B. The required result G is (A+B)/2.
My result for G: 0.41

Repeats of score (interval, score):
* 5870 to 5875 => 0.092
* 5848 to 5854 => 0.048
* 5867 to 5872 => 0.028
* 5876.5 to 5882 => 0.017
